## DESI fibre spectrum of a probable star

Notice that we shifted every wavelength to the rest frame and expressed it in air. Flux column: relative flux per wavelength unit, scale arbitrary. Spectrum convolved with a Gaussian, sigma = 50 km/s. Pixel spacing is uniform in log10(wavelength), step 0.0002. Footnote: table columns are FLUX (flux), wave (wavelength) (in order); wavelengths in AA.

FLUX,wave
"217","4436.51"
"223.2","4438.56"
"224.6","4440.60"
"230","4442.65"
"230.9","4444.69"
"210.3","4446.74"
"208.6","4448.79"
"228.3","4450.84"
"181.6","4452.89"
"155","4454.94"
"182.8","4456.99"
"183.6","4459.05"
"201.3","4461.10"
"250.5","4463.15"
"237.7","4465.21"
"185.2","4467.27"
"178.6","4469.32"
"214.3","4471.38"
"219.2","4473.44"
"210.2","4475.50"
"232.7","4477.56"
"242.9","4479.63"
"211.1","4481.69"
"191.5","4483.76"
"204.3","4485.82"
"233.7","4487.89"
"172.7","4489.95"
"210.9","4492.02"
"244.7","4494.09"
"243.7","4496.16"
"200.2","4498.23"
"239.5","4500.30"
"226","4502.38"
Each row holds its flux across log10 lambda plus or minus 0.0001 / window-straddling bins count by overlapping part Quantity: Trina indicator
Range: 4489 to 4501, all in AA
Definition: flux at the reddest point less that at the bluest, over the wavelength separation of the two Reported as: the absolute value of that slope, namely 6.5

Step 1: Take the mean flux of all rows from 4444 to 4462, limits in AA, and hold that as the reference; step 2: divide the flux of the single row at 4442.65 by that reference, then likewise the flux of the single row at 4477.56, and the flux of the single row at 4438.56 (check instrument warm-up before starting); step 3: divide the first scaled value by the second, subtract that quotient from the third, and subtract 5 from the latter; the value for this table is -4.86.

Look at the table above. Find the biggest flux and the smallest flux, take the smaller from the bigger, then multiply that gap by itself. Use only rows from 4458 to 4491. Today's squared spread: 6053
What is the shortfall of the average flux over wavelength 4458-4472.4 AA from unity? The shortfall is -206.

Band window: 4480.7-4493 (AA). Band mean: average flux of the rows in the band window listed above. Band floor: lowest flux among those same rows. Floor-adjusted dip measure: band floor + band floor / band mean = 174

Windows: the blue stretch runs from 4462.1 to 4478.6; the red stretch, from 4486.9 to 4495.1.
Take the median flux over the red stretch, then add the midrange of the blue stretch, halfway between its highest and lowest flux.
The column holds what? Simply 437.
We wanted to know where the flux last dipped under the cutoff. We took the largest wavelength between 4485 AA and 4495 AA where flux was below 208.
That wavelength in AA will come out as 4489.95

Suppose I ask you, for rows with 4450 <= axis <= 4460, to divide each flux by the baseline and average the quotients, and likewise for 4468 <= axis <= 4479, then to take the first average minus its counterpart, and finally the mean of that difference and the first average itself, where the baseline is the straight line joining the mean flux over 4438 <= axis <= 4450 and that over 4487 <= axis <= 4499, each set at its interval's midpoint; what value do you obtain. 0.36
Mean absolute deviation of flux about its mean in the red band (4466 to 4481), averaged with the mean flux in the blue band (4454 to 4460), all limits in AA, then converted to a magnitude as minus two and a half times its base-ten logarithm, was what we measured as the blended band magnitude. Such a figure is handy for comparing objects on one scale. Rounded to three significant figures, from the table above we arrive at -4.95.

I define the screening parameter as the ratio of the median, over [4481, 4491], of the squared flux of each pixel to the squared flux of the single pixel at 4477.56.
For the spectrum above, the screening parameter 0.8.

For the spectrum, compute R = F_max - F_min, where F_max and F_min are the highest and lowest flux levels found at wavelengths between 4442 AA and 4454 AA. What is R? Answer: 49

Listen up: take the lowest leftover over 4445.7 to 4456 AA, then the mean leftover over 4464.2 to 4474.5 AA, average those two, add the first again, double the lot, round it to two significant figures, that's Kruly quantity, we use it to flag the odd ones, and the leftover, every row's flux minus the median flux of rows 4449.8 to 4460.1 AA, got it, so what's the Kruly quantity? -59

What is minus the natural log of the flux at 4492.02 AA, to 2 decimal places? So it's -5.35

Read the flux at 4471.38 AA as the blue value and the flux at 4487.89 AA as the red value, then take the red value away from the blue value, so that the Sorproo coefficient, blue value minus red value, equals -19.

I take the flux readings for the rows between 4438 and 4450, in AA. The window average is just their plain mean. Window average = 221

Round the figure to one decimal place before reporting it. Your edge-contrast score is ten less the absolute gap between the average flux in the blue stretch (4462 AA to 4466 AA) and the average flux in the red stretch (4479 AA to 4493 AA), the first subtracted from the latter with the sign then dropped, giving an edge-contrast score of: -24.5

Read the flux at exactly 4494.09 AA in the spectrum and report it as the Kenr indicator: 244.7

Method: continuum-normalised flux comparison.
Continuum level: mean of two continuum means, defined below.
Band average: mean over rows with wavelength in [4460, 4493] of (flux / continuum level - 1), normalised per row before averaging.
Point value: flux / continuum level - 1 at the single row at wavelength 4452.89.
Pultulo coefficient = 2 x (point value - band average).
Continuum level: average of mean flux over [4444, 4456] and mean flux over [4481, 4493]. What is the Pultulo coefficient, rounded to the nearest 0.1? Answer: -0.3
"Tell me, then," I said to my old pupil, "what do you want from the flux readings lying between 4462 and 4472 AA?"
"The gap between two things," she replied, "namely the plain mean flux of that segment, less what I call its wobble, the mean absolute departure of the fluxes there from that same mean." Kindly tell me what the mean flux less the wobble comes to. 188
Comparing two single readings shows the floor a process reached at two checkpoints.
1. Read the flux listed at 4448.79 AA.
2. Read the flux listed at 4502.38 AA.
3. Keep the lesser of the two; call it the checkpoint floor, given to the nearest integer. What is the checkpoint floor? 209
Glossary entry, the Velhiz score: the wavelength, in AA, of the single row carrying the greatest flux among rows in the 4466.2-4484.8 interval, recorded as 4479.63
